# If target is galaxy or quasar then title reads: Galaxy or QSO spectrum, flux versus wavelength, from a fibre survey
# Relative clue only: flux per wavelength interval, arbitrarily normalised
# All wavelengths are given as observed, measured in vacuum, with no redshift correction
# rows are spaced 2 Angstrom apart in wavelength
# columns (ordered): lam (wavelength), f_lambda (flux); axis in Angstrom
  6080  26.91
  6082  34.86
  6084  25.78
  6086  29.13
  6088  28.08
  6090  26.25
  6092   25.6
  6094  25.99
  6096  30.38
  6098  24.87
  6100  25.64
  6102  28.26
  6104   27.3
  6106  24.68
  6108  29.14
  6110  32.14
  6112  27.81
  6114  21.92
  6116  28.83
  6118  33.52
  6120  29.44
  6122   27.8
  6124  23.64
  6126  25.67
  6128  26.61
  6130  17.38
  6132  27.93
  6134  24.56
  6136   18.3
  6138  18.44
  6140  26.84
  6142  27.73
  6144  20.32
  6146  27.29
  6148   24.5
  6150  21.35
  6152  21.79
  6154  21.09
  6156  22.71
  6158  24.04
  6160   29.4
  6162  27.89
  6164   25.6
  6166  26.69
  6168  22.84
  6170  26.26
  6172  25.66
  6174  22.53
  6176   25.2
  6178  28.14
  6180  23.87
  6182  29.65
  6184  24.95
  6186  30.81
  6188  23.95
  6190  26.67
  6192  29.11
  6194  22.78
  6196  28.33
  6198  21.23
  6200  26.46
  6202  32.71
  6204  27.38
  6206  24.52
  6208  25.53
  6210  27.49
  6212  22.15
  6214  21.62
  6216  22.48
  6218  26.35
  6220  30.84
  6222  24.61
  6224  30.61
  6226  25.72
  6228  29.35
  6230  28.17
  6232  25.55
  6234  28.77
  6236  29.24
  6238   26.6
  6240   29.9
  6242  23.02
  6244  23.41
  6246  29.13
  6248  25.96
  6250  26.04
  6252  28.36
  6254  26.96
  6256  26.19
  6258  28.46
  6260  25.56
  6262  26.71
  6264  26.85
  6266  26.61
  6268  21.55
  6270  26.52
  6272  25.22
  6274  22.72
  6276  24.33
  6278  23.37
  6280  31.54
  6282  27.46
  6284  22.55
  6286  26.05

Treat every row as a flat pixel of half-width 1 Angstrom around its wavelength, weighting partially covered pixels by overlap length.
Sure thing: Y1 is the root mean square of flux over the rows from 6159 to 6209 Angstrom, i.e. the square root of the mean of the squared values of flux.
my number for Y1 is 26.5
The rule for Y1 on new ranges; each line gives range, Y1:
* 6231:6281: 26.5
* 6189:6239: 26.7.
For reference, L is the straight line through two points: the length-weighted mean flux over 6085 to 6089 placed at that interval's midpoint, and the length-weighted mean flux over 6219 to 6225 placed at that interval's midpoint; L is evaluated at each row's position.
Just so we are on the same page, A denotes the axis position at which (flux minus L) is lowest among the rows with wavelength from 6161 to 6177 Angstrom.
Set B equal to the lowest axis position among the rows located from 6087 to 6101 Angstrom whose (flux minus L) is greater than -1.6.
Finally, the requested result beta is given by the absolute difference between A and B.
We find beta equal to 86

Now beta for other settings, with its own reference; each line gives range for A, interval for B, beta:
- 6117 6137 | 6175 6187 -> 48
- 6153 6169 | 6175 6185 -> 24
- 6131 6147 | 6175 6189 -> 42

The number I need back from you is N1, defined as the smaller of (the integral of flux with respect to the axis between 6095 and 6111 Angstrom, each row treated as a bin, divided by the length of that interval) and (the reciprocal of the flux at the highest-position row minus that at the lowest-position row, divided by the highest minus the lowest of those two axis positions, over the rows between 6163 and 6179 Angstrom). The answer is -0.0003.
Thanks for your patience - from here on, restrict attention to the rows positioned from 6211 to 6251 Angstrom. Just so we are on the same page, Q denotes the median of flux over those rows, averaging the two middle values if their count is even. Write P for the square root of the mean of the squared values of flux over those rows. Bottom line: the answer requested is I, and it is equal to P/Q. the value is 1.02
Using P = 26.6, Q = 26.2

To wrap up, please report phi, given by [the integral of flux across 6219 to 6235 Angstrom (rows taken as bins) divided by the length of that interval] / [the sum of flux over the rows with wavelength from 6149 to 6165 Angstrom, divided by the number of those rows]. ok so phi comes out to 1.15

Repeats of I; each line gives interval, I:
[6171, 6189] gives 1.04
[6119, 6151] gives 0.98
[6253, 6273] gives 0.98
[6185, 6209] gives 1.01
